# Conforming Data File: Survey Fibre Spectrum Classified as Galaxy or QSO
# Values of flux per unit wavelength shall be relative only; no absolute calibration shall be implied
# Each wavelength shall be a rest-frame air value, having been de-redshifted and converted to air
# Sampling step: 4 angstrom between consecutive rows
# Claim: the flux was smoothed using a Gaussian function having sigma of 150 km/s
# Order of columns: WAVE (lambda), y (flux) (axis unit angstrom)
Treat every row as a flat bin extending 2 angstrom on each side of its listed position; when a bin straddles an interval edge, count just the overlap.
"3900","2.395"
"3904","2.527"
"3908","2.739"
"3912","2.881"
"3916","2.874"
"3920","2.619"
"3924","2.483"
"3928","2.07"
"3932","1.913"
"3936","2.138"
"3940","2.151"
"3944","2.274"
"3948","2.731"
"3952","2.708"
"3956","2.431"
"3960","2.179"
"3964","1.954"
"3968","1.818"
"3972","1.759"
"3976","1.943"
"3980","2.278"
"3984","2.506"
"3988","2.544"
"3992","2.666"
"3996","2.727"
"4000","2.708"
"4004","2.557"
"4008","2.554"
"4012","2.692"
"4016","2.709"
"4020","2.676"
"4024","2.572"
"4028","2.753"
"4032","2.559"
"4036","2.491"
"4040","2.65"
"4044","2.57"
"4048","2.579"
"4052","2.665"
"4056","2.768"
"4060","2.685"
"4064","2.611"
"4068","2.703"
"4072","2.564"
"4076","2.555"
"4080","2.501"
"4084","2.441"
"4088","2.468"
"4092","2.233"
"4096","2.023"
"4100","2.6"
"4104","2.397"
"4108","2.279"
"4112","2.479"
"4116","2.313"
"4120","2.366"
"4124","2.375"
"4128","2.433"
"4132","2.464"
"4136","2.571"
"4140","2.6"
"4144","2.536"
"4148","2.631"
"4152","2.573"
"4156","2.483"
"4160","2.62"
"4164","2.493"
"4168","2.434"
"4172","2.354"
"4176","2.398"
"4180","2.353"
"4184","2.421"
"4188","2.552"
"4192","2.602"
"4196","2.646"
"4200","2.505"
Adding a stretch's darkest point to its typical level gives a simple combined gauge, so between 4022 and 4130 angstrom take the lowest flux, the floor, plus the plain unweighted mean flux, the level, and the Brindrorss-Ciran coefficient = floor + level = 4.53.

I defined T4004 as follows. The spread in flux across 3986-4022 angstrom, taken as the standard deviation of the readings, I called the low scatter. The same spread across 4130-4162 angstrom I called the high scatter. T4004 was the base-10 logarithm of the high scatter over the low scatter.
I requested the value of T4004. -0.1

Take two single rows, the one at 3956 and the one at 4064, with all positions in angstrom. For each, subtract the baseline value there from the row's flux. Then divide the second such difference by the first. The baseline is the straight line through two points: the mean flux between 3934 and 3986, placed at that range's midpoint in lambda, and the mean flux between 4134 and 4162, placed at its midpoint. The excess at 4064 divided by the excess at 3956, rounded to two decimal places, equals 0.90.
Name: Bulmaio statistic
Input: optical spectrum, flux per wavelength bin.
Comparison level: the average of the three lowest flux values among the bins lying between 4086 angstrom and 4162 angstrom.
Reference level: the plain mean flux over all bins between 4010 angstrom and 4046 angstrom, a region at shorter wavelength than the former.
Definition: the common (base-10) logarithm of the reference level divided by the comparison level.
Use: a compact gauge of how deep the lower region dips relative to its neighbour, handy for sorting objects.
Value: 0.082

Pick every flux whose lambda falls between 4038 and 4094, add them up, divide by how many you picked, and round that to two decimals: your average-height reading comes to 2.57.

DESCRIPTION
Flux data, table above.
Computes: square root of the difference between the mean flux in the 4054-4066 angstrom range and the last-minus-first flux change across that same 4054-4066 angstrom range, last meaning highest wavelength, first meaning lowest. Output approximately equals 1.69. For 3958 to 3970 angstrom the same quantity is 1.53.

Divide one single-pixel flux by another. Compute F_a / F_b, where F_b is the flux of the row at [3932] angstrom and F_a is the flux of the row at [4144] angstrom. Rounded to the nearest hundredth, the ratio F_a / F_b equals 1.33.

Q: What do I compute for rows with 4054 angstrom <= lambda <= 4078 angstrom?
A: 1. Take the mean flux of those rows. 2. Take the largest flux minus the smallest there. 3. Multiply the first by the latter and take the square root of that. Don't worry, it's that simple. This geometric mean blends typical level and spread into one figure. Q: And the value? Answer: 0.75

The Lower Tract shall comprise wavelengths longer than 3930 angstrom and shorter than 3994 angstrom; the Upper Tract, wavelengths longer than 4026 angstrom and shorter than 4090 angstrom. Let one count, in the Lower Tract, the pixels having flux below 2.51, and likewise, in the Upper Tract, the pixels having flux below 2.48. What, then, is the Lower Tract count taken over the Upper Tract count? 6.00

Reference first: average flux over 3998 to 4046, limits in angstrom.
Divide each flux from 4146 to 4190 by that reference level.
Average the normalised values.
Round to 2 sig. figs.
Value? 0.95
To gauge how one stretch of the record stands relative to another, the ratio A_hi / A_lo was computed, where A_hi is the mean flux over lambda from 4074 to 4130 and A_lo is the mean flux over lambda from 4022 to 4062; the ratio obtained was 0.91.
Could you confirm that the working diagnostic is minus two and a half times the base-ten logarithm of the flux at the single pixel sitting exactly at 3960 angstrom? -0.85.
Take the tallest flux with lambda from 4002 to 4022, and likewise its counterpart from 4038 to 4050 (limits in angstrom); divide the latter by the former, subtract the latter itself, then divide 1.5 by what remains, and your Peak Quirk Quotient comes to -0.897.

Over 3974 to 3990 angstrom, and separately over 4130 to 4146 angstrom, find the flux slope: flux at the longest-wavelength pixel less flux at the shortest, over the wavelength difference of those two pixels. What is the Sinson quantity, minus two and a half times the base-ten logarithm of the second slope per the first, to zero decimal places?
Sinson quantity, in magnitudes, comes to 2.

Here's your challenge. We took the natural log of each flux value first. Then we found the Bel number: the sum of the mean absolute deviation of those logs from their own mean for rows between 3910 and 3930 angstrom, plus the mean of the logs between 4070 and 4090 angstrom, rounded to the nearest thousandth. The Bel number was 1.018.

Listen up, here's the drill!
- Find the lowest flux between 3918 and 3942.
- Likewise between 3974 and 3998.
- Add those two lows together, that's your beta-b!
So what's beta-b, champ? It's 3.86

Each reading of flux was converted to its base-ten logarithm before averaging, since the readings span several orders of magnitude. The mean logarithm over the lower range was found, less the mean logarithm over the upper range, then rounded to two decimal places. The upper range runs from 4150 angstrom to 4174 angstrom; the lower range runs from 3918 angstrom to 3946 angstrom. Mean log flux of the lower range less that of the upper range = -0.05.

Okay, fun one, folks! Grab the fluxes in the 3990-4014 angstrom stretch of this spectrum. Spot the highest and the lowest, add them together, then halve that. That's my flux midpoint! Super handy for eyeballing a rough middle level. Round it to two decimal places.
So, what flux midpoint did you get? 2.64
